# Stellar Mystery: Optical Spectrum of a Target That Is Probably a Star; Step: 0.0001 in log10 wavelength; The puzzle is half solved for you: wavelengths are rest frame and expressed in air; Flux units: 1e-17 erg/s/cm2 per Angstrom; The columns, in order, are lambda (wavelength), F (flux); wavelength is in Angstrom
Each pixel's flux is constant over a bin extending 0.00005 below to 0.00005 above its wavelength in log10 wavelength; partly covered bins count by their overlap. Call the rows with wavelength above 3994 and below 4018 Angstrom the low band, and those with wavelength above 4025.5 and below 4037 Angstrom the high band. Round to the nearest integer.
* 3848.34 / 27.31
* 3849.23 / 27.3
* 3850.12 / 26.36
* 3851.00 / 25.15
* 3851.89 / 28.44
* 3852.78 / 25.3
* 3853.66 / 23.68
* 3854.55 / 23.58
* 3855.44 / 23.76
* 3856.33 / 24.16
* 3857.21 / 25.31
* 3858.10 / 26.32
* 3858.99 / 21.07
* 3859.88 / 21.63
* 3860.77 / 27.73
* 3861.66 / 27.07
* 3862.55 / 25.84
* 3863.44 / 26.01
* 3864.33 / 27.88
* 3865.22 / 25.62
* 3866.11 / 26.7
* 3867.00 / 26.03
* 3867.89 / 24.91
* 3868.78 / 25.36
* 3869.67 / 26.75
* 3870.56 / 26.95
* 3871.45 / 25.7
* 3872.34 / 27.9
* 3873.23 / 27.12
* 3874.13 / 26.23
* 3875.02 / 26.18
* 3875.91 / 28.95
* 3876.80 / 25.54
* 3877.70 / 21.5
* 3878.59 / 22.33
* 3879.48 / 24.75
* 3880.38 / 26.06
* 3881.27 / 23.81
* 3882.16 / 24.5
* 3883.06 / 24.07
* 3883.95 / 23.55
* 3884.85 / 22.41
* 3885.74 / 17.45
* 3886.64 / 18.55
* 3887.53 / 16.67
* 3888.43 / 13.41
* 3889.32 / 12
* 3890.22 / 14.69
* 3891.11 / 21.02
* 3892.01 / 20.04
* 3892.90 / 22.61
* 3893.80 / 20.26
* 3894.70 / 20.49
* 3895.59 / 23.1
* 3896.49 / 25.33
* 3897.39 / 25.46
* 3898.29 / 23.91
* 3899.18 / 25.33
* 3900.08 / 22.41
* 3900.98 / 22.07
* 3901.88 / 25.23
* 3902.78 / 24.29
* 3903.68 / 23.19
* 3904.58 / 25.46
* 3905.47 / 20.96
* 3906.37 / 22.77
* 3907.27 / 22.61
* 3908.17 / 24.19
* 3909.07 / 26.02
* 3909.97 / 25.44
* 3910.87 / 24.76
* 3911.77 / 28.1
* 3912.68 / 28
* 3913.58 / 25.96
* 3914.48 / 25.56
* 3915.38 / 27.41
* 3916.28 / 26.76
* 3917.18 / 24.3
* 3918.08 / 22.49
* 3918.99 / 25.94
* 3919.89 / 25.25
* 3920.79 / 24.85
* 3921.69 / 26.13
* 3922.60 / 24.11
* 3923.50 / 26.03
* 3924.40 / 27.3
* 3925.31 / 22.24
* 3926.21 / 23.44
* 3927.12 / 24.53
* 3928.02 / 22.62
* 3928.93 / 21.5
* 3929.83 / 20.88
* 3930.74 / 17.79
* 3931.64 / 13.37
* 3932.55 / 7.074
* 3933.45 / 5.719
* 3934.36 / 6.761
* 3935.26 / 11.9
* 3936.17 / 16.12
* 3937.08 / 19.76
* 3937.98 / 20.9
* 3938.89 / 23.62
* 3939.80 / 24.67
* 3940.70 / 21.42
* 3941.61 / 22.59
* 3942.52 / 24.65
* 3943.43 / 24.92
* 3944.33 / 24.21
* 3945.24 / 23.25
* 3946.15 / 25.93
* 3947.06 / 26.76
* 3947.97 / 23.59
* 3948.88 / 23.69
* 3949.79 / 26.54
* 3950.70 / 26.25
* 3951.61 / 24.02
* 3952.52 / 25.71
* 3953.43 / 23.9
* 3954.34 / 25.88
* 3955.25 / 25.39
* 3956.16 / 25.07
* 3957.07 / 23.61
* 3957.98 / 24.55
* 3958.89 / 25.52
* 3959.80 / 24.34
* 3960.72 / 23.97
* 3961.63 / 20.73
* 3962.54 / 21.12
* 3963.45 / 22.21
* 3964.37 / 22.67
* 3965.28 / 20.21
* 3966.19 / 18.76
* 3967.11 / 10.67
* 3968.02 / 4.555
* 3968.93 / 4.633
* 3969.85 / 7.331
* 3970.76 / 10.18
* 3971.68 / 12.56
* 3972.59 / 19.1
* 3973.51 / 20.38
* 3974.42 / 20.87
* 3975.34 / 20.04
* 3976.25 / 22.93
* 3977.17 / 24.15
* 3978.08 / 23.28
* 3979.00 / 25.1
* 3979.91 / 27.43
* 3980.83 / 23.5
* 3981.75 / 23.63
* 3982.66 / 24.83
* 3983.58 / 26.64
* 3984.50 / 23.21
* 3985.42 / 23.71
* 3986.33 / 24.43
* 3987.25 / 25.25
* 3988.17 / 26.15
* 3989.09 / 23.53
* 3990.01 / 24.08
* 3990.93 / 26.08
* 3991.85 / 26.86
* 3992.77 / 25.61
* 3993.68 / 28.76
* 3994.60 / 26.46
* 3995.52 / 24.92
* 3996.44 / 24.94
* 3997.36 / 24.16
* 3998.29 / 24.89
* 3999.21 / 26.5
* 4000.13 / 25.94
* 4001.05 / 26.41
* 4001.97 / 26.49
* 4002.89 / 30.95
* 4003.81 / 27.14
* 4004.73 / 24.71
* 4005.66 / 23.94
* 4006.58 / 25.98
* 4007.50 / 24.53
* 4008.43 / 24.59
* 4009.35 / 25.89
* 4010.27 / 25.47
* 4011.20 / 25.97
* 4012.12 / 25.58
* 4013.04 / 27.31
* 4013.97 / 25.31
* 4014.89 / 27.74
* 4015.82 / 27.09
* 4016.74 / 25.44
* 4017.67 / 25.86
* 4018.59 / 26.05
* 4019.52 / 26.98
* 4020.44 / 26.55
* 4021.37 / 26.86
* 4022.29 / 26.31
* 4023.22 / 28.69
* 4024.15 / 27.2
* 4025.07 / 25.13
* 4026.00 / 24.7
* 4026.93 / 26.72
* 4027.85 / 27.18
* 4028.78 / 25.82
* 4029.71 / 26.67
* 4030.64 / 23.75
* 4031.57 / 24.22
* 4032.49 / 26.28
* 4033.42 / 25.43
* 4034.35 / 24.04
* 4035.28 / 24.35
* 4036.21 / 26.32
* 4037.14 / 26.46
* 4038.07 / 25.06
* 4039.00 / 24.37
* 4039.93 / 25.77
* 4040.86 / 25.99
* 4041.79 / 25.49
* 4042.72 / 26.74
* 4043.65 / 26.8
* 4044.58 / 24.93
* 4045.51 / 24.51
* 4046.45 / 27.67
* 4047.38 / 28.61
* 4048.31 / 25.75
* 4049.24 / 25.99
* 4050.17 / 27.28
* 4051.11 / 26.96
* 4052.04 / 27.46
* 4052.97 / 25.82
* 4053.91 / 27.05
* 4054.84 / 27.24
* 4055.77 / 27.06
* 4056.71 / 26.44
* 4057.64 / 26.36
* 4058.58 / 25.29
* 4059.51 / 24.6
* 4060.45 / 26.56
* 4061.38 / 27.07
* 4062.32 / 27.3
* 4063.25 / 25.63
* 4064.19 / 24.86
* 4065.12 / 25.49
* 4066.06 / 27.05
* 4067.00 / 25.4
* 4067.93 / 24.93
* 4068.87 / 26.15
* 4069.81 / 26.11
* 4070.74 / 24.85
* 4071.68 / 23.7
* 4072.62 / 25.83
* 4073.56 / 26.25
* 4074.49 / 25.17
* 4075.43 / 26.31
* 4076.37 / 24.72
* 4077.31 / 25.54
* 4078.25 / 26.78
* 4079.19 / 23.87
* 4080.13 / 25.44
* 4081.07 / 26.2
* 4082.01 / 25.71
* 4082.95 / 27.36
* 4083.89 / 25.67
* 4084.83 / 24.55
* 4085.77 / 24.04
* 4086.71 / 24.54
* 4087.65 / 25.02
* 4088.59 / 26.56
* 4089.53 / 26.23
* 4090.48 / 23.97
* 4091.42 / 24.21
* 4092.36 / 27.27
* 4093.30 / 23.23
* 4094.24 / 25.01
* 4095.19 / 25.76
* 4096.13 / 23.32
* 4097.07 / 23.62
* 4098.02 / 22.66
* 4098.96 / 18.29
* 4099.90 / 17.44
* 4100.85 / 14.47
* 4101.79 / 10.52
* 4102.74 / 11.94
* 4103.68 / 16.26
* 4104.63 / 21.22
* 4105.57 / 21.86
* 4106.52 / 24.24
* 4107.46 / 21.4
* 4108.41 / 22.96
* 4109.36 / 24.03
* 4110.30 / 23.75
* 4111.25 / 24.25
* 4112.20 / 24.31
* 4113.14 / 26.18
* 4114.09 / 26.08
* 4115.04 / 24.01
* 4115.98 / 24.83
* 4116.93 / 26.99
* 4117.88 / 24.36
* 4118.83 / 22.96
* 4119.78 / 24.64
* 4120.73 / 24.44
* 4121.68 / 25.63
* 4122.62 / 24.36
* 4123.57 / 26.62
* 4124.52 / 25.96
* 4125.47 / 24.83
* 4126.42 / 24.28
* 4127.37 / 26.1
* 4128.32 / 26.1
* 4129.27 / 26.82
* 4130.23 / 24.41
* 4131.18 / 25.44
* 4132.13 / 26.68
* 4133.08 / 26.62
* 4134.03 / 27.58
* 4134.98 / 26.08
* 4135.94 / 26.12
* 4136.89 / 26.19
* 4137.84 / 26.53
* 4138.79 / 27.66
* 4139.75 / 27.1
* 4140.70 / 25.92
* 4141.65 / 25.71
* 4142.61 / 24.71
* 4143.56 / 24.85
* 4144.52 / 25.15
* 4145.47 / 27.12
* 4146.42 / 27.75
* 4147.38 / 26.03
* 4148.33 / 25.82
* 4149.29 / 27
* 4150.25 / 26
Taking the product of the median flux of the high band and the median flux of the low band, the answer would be 663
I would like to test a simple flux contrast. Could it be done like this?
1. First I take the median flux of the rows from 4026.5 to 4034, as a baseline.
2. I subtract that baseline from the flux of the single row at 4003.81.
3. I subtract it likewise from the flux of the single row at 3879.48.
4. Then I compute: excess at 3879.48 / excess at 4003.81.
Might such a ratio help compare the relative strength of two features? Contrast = -1.2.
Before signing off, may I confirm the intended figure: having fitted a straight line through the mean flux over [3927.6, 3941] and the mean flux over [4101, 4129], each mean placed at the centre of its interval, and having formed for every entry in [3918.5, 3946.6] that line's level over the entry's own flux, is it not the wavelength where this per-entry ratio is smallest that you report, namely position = 3924.40 Angstrom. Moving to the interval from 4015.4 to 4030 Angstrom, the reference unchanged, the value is 4023.22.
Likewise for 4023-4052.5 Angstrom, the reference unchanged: 4023.22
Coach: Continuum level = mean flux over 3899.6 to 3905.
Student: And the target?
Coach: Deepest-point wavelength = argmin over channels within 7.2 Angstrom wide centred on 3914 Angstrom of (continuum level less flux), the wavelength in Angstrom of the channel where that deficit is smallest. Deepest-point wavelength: 3911.77 Angstrom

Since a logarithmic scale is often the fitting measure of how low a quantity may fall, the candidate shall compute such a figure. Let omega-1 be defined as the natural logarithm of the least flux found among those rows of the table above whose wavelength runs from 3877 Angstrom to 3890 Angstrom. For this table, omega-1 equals 2.48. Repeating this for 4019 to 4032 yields 3.17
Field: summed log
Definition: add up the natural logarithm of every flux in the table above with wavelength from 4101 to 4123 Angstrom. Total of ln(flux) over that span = 71.2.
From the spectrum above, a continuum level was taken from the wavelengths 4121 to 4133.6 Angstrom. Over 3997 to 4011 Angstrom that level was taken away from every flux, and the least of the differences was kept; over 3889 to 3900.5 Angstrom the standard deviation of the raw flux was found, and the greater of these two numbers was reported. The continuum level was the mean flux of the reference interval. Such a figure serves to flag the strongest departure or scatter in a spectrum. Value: 4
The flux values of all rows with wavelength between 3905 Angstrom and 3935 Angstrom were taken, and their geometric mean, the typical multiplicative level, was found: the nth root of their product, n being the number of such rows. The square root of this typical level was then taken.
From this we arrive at 4.60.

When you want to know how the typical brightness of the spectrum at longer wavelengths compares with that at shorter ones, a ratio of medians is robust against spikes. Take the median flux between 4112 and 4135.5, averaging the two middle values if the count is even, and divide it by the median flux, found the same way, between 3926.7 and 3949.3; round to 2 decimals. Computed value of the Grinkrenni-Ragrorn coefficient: 1.13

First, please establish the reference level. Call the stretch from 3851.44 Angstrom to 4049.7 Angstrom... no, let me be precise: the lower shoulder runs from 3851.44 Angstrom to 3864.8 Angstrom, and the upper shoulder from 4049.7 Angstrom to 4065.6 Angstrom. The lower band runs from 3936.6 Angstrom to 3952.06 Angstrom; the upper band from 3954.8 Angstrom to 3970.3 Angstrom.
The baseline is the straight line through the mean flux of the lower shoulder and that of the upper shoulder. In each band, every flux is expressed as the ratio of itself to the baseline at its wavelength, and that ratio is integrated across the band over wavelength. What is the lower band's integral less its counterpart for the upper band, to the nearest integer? 3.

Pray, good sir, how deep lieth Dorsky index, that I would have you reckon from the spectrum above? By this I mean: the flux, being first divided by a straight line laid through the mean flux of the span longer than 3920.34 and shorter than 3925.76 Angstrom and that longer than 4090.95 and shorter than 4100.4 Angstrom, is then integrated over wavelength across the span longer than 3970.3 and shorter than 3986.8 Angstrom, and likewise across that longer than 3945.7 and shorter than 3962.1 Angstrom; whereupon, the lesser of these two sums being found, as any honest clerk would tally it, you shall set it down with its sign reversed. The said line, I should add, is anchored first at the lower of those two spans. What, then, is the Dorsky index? -15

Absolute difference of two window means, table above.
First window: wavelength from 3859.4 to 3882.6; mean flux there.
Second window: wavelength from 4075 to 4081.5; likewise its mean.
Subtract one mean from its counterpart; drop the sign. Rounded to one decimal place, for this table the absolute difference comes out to 0.2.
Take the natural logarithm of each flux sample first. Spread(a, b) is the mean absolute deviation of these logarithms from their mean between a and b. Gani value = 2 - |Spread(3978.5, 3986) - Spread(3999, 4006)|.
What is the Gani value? 2.00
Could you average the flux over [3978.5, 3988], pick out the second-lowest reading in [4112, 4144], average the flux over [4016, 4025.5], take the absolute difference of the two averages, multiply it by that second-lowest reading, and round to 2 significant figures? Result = 42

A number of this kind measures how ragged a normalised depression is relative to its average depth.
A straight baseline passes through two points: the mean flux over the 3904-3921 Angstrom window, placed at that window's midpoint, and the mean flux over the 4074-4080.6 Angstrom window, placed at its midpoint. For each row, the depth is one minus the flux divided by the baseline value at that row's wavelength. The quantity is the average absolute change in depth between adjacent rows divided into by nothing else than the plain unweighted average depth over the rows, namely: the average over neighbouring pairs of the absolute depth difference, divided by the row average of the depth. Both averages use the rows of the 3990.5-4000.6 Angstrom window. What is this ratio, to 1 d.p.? -1.9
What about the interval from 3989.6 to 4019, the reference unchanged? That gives -1.9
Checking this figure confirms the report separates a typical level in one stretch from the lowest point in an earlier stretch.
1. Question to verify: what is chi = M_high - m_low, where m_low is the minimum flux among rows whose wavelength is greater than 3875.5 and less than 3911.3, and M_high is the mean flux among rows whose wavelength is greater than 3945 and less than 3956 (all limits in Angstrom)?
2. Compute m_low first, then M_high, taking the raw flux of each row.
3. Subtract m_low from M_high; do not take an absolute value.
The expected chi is 13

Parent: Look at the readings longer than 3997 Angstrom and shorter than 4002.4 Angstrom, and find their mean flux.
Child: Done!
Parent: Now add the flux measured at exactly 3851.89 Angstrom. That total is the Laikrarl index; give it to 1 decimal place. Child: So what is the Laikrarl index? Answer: 54.2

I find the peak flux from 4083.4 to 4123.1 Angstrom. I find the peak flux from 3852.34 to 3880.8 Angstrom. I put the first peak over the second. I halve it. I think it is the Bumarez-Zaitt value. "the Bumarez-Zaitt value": 0.471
